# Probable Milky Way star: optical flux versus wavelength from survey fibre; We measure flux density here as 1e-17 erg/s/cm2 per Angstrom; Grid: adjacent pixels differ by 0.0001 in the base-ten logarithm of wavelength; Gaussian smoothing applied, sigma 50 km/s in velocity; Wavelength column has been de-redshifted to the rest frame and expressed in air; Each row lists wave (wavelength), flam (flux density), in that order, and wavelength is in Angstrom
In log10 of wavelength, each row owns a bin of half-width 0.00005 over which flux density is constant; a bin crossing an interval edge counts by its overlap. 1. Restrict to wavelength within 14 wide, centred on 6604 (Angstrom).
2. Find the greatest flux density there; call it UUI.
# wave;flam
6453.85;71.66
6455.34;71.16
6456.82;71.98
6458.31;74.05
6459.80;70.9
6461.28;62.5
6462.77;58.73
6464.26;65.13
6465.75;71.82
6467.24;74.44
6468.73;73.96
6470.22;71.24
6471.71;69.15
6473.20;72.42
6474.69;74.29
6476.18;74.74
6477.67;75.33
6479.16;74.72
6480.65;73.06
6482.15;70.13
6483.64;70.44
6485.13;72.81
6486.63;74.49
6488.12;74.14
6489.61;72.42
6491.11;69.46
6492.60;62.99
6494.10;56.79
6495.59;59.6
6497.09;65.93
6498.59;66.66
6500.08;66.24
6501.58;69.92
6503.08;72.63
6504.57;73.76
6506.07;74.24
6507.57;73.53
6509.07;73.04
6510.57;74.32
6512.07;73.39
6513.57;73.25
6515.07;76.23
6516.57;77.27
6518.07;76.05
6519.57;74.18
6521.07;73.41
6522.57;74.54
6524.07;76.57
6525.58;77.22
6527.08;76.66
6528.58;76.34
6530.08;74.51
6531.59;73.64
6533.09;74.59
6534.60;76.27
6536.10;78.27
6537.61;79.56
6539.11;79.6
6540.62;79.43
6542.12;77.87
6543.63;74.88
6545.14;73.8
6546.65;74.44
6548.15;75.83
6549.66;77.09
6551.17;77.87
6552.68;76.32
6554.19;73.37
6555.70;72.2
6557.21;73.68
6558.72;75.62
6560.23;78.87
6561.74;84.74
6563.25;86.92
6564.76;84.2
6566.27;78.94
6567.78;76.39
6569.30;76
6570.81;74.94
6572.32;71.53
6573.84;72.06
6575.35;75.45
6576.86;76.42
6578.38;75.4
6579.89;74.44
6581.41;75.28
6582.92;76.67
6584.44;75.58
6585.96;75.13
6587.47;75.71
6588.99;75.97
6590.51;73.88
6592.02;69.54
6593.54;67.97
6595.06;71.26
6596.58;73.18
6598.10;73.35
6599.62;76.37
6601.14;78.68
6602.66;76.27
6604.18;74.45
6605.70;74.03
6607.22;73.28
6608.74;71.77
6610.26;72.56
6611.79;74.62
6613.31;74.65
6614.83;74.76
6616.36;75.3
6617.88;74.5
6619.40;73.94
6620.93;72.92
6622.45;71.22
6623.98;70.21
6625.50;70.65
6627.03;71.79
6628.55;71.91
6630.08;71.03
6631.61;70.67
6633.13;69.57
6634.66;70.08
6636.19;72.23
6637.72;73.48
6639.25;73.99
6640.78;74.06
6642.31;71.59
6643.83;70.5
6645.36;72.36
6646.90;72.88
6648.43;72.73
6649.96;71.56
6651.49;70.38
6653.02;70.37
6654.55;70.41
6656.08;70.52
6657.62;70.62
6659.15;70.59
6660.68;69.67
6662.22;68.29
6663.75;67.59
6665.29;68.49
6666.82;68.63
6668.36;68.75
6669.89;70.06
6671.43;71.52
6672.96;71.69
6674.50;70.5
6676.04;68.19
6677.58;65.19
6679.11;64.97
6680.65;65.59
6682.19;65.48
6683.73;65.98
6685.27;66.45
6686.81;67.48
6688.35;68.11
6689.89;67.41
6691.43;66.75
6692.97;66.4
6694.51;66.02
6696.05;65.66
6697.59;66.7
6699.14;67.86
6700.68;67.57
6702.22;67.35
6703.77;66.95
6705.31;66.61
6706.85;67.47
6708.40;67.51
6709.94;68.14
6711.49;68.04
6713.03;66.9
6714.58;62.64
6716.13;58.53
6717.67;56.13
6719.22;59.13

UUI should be 78.68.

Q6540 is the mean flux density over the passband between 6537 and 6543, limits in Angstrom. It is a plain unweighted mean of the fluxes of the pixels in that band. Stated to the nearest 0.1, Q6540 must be 79.1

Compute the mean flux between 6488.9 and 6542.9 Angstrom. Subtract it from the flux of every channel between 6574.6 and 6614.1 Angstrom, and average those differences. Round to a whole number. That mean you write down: 1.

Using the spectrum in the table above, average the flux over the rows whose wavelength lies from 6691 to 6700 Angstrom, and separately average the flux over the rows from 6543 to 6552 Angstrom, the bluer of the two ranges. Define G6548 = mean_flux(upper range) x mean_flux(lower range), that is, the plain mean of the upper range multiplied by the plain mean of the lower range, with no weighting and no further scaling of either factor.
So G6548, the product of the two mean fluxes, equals 5036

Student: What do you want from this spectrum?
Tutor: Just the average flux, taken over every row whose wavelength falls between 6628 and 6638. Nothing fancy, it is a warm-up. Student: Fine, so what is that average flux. 71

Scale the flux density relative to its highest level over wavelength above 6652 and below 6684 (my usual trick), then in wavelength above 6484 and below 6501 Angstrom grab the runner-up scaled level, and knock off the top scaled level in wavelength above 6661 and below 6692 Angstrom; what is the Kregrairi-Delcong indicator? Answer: 0.03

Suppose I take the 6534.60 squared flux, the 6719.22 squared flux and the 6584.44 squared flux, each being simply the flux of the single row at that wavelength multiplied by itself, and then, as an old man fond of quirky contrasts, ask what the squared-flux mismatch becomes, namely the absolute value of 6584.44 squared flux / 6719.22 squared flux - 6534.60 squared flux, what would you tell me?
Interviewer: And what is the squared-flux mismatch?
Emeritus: 5815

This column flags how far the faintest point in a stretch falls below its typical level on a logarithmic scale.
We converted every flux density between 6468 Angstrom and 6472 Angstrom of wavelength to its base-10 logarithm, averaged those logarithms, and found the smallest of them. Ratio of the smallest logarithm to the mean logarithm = 0.992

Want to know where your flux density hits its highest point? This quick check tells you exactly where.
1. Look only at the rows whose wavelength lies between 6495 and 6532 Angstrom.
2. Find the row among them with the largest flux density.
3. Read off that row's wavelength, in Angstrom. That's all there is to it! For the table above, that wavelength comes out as 6516.57 Angstrom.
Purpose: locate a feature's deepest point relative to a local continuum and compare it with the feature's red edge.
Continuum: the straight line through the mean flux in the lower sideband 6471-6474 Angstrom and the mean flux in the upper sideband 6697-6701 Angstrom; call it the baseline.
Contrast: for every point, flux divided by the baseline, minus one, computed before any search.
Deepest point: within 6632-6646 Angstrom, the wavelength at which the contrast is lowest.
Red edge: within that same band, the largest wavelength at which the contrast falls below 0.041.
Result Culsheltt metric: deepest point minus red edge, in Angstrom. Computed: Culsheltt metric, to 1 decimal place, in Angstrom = -10.7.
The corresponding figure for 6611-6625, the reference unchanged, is 0.0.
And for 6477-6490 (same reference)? -7.5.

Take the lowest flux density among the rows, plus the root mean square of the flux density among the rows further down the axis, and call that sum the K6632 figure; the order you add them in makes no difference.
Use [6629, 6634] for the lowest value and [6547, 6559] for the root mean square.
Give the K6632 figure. 145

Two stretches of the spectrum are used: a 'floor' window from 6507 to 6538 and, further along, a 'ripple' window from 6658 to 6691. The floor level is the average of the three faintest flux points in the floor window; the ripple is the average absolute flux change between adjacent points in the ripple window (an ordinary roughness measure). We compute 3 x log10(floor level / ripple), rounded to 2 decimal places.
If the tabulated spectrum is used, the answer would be 5.74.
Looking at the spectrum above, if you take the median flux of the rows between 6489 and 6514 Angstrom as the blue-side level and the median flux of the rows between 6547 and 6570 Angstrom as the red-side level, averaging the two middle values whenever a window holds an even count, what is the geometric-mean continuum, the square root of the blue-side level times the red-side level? 74.4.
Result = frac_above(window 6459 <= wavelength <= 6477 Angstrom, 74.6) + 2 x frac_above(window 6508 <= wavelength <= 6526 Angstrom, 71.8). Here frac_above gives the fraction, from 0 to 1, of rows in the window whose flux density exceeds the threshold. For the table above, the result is 2.1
